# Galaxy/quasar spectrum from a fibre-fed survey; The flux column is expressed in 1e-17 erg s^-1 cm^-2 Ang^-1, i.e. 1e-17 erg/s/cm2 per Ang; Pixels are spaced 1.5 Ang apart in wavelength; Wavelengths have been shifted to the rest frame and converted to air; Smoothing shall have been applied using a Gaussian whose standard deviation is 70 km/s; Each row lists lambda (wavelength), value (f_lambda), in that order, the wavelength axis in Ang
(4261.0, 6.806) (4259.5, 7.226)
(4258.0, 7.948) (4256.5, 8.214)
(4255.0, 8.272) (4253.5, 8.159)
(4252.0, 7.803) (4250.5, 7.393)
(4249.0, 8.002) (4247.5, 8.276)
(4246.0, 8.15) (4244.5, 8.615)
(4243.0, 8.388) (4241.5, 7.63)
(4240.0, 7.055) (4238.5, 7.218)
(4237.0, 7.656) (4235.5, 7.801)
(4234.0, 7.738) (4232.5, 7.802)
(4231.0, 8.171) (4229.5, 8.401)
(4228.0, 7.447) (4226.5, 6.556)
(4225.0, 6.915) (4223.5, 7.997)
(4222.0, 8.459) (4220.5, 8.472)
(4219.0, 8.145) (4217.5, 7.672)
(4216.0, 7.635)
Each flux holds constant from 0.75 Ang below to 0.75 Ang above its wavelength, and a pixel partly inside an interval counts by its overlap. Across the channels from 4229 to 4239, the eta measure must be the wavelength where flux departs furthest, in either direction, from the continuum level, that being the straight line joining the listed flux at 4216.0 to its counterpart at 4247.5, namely 4238.5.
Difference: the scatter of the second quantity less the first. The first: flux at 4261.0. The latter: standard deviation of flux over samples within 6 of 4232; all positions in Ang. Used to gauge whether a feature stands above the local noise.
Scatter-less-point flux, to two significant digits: -6.3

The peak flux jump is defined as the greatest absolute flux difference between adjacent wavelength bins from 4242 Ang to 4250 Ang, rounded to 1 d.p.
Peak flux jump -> 0.5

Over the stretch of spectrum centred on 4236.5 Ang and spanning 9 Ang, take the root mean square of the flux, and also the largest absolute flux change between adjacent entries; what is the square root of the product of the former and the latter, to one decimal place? 1.8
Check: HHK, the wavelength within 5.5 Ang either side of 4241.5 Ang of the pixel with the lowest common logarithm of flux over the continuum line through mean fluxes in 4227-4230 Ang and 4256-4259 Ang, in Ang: 4240.0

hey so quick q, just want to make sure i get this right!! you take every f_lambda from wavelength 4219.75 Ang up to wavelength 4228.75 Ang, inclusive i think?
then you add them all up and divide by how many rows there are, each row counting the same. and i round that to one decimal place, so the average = 7.6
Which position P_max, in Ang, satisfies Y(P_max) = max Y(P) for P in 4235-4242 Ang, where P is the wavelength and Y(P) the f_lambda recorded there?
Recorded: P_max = 4235.5 Ang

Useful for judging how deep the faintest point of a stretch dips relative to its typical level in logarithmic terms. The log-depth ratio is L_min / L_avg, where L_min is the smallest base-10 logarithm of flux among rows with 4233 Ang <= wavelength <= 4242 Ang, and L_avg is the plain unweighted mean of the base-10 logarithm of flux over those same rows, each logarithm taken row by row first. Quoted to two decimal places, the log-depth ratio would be 0.97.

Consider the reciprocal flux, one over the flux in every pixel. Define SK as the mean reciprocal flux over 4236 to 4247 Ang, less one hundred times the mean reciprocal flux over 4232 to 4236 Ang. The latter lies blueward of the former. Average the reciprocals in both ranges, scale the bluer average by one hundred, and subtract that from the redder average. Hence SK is -12.7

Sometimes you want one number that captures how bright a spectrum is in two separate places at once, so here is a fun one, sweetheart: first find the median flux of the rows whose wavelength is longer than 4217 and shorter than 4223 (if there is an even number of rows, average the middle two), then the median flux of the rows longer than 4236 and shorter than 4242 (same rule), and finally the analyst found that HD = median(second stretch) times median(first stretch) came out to 61.6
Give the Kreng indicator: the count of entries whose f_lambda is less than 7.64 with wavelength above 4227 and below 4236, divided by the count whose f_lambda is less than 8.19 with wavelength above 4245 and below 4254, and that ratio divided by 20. 0.010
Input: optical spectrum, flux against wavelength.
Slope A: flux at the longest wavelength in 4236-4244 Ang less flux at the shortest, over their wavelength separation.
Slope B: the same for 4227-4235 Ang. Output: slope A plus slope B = 0.17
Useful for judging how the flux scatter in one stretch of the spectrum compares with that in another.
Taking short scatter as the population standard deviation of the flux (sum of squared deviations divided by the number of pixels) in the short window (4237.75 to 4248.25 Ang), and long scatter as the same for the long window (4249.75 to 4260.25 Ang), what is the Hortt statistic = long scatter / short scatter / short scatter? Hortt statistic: 1.21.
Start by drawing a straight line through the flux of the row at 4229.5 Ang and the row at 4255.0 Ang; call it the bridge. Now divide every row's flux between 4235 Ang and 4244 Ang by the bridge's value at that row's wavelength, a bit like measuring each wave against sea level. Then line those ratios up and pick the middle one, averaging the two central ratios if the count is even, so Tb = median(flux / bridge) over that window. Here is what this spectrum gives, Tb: 0.92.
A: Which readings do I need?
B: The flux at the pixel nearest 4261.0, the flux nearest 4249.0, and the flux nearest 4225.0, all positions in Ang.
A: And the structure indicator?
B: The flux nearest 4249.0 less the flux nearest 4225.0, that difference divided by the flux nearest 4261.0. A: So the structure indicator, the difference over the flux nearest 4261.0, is 0.16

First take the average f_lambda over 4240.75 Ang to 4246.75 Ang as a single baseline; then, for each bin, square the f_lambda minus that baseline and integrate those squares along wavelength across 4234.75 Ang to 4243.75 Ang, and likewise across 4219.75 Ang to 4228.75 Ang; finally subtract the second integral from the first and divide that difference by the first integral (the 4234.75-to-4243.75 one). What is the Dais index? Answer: -0.7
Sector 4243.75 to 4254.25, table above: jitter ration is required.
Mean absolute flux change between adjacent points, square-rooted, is 0.611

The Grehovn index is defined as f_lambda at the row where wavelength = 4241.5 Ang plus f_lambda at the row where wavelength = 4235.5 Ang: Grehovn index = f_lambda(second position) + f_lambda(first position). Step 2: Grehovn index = 15.4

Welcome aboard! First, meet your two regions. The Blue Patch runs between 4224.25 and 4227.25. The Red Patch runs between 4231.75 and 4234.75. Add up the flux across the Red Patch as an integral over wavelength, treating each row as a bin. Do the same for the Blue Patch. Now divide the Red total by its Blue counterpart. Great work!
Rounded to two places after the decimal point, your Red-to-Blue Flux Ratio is 1.15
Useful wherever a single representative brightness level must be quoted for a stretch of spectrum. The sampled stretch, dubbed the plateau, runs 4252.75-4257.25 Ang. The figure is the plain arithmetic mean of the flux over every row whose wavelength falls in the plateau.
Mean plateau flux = 8.2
